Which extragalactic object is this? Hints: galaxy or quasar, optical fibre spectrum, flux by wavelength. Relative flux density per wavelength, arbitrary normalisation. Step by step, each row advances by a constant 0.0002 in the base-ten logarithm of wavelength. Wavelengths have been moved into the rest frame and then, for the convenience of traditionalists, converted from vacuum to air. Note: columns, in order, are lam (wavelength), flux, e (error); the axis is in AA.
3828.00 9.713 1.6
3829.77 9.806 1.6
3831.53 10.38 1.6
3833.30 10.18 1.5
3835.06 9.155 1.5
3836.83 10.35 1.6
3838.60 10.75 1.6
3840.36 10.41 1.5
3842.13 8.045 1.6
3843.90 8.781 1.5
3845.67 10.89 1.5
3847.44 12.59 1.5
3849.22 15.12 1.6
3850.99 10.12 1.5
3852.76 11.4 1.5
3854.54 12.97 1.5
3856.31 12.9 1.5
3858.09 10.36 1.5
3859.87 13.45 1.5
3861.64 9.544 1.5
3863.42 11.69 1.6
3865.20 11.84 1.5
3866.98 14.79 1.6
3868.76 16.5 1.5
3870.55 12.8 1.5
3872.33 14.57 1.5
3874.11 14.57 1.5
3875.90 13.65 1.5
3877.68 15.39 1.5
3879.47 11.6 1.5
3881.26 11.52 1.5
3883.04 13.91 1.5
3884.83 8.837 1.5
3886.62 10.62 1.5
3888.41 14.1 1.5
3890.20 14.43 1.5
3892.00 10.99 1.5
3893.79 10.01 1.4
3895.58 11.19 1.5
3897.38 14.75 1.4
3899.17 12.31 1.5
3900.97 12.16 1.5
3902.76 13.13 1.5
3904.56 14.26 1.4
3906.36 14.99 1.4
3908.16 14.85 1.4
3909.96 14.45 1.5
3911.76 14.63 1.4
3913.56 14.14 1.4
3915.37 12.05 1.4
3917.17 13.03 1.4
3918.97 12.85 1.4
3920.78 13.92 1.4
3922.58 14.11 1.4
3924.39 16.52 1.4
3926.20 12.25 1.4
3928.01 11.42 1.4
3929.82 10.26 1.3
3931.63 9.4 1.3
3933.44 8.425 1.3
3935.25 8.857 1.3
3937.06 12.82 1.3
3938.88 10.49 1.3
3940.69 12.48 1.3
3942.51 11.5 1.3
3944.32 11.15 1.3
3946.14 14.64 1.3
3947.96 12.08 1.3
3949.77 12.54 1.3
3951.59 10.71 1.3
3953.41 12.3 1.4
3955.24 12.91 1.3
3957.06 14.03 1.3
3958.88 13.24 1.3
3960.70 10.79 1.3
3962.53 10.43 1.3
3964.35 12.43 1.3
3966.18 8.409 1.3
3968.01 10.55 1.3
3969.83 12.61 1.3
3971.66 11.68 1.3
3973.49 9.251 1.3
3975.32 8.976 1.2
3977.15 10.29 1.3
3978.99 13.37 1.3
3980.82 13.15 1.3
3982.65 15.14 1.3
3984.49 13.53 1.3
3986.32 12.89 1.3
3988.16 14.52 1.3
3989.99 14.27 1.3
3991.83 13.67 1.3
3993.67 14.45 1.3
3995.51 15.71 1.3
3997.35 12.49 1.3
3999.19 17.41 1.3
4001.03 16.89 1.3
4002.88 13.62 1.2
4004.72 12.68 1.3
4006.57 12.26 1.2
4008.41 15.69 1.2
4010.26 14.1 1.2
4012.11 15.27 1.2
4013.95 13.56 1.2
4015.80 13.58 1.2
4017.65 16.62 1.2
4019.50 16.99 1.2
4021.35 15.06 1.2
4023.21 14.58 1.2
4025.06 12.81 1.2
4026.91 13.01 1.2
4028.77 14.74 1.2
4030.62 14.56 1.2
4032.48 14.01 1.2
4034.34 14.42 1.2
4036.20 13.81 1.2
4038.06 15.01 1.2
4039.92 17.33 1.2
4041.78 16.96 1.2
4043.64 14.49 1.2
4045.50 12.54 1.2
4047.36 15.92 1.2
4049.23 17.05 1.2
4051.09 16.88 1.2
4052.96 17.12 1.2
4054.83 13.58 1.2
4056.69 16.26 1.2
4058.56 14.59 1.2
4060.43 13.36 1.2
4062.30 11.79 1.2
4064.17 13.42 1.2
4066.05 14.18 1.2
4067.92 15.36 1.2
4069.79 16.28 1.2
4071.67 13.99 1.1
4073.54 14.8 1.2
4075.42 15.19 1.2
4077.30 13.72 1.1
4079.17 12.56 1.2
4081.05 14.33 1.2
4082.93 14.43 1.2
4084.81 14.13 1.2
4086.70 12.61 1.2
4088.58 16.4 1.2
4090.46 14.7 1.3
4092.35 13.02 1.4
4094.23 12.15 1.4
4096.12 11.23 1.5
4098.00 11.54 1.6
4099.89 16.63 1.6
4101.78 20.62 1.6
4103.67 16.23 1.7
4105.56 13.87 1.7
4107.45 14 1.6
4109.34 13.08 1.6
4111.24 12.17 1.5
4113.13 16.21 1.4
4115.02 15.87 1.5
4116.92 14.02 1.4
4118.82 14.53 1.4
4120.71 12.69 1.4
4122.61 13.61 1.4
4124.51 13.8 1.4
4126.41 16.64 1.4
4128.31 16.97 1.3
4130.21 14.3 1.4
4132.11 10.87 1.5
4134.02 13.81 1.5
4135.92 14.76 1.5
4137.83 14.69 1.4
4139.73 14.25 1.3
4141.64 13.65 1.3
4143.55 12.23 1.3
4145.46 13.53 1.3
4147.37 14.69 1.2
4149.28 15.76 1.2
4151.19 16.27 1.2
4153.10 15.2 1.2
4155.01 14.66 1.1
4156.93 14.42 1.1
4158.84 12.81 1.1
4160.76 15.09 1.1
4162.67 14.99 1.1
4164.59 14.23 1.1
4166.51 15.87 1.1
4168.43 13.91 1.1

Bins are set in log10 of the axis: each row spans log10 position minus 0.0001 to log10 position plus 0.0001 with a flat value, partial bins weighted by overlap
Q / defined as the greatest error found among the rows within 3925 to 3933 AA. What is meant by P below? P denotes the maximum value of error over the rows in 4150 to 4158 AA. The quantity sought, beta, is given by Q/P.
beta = 1.17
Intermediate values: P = 1.20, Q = 1.40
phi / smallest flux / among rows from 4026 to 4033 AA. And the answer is 13.01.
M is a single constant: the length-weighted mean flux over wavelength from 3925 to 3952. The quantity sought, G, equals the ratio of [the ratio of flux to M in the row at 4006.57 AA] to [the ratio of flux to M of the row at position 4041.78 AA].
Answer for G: 0.7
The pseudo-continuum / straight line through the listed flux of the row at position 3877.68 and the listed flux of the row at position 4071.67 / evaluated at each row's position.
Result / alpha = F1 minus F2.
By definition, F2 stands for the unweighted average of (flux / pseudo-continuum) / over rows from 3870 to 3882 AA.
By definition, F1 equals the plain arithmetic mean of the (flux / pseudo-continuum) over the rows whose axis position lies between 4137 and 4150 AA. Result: 0.175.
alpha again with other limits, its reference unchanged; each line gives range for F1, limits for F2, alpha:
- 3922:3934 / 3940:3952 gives -0.033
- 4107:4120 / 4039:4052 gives -0.078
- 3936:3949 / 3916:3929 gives -0.077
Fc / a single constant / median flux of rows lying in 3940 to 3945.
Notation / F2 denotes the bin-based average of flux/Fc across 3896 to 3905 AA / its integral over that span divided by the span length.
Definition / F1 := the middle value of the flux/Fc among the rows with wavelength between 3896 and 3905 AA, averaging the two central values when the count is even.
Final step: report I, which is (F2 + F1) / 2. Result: 1.14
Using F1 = 1.14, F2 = 1.14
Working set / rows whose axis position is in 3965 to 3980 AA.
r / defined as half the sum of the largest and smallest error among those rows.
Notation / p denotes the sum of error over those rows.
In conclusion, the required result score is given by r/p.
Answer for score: 0.121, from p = 10.3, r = 1.25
